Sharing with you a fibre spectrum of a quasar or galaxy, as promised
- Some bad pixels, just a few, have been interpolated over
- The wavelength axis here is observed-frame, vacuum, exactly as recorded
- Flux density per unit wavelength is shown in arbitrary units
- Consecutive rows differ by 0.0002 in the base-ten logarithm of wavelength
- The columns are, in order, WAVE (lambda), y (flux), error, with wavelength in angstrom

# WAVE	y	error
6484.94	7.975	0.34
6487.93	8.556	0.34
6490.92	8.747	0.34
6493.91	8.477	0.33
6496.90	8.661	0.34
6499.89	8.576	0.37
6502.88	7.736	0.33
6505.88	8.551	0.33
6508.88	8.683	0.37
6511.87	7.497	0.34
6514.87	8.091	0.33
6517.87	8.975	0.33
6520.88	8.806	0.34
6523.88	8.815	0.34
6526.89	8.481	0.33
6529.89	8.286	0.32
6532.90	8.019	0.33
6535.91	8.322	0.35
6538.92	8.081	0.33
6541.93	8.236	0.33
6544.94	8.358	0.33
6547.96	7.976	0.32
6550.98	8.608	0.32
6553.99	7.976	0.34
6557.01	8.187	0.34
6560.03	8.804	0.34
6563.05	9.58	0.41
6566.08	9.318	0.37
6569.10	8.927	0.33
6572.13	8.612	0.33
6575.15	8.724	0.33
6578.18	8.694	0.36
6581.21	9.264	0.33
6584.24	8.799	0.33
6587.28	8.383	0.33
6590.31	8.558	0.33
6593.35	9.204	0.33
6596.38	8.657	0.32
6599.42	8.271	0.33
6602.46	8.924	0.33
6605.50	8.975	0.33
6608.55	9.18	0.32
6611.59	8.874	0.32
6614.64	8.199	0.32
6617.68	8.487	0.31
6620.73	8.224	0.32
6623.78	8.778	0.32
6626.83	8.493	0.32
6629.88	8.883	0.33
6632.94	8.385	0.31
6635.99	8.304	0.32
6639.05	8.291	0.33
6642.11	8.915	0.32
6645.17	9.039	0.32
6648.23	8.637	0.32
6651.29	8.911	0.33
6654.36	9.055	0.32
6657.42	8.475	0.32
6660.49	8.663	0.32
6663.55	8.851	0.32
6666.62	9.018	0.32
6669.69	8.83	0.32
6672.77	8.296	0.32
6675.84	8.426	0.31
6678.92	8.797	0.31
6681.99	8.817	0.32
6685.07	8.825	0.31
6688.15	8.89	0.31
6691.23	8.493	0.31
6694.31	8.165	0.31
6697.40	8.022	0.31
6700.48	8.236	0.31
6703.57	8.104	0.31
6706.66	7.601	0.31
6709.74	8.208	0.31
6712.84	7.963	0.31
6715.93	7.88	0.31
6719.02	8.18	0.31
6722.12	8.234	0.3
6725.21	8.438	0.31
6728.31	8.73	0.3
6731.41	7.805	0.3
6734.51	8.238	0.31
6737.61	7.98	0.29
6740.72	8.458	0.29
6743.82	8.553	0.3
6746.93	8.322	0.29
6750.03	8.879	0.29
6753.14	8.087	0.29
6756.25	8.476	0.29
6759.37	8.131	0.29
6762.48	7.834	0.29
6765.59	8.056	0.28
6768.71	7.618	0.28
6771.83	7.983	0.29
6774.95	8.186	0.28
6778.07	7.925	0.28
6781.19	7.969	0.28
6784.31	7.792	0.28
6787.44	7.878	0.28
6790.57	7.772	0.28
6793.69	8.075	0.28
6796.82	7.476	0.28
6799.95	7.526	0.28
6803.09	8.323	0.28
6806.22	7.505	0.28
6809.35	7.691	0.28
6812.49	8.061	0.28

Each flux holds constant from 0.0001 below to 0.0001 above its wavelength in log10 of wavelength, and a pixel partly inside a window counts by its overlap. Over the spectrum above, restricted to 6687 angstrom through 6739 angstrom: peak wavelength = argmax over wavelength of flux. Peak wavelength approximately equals 6688.15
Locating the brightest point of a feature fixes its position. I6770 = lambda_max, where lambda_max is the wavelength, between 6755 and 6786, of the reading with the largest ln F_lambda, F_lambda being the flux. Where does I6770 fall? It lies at 6756.25 angstrom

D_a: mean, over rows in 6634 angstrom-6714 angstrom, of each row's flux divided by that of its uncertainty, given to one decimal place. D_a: 27.0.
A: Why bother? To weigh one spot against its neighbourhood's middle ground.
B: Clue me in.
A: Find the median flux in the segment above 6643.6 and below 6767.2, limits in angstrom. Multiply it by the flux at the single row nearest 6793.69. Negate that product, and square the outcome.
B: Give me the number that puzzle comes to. 4636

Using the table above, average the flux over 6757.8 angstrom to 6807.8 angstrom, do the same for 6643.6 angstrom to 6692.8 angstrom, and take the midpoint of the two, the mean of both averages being 8.31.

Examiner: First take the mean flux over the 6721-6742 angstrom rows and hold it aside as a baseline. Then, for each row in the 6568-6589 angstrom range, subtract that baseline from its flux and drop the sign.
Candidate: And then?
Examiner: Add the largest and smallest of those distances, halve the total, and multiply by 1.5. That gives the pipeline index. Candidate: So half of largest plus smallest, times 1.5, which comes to 0.83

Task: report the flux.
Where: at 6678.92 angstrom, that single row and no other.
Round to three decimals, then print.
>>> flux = 8.797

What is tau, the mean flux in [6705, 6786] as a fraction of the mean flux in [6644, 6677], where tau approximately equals 0.930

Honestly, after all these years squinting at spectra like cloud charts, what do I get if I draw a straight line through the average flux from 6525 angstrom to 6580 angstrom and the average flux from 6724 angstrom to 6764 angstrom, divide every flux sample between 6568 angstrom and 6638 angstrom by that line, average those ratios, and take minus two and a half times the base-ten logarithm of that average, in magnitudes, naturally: -0.03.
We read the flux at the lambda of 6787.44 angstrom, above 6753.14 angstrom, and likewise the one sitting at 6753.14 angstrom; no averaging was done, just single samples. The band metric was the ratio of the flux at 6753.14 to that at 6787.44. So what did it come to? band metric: 1.03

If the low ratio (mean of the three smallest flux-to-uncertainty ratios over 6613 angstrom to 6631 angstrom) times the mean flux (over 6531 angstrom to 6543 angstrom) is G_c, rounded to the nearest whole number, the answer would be 212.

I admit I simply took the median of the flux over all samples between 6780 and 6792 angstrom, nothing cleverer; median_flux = 7.8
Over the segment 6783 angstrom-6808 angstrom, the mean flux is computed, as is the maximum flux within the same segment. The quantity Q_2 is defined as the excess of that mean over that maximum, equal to -0.53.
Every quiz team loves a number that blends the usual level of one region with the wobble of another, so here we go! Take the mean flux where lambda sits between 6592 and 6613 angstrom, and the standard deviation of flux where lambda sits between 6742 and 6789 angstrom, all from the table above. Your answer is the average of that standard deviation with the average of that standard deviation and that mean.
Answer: 2.46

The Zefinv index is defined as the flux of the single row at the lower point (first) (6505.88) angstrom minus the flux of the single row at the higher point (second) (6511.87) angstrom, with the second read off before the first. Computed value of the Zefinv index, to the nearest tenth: 1.1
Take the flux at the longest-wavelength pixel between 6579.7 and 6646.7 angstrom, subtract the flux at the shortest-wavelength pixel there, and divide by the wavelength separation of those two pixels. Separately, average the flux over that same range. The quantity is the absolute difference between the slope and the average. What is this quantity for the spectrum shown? 8.69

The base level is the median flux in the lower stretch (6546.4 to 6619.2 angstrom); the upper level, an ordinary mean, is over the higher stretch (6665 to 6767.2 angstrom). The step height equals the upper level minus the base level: -0.38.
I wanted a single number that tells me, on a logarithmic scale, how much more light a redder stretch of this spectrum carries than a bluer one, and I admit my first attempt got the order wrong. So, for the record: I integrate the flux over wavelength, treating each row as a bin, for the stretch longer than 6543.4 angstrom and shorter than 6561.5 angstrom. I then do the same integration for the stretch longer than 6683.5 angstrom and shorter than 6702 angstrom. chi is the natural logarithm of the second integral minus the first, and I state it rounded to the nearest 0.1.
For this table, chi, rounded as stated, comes 1.7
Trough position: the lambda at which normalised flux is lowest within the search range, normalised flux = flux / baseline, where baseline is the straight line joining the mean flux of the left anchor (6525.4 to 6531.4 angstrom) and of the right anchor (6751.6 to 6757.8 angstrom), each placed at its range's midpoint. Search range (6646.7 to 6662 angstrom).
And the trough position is 6657.42 angstrom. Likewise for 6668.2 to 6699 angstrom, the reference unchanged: 6697.40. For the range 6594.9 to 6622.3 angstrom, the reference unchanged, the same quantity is 6614.64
